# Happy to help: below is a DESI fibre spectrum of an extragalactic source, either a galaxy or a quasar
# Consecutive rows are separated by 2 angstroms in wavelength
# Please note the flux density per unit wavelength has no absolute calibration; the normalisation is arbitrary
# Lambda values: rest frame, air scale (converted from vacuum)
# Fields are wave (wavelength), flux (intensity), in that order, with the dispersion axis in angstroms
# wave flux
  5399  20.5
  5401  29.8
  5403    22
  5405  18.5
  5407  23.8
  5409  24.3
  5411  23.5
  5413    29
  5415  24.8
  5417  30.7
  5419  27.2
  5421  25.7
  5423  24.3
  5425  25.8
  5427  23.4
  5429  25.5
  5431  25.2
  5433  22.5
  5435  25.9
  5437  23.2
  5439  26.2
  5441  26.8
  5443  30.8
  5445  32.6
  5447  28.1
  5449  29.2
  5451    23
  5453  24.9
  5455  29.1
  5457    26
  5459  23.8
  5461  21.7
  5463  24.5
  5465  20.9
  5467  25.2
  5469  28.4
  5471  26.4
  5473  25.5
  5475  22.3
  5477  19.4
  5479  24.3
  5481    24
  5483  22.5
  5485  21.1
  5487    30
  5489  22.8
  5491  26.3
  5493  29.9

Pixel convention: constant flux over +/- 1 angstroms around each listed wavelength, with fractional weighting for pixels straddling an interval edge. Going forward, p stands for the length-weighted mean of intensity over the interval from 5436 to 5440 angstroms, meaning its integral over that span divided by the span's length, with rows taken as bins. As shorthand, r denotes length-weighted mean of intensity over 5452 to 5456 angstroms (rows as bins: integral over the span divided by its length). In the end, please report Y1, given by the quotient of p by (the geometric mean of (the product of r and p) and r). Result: 0.184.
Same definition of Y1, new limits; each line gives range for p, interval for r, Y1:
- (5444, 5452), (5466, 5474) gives 0.201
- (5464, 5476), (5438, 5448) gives 0.172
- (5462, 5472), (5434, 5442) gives 0.196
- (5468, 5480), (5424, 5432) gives 0.198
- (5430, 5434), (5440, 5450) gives 0.166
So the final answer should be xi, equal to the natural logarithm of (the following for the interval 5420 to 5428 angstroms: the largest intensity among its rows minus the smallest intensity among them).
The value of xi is 0.88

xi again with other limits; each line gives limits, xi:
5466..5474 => 1.16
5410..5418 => 1.97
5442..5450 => 1.50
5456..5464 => 1.46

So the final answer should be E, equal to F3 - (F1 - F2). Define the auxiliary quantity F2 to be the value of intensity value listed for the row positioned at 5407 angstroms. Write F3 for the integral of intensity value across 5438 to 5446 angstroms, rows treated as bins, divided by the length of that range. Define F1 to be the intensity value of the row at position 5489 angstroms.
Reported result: 30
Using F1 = 22.8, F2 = 23.8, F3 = 29.1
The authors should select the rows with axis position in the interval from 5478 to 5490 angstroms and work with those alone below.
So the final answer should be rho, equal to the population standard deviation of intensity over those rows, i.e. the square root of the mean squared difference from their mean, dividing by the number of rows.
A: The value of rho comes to 2.83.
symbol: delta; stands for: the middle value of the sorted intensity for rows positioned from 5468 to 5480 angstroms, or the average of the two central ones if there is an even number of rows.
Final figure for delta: 24.9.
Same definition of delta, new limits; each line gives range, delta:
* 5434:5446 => 26.5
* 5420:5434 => 25.2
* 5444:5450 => 29.2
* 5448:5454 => 24.9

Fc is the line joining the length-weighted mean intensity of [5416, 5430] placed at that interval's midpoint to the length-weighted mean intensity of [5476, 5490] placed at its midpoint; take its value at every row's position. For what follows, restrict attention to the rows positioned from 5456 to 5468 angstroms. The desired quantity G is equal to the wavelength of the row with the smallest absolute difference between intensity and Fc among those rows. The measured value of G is 5463 angstroms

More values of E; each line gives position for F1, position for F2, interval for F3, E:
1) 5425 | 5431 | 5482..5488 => 24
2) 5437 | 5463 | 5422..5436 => 26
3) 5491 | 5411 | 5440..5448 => 27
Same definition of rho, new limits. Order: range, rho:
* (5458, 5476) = 2.26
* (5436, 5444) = 2.71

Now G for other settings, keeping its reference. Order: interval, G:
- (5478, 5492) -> 5489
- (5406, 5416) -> 5415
